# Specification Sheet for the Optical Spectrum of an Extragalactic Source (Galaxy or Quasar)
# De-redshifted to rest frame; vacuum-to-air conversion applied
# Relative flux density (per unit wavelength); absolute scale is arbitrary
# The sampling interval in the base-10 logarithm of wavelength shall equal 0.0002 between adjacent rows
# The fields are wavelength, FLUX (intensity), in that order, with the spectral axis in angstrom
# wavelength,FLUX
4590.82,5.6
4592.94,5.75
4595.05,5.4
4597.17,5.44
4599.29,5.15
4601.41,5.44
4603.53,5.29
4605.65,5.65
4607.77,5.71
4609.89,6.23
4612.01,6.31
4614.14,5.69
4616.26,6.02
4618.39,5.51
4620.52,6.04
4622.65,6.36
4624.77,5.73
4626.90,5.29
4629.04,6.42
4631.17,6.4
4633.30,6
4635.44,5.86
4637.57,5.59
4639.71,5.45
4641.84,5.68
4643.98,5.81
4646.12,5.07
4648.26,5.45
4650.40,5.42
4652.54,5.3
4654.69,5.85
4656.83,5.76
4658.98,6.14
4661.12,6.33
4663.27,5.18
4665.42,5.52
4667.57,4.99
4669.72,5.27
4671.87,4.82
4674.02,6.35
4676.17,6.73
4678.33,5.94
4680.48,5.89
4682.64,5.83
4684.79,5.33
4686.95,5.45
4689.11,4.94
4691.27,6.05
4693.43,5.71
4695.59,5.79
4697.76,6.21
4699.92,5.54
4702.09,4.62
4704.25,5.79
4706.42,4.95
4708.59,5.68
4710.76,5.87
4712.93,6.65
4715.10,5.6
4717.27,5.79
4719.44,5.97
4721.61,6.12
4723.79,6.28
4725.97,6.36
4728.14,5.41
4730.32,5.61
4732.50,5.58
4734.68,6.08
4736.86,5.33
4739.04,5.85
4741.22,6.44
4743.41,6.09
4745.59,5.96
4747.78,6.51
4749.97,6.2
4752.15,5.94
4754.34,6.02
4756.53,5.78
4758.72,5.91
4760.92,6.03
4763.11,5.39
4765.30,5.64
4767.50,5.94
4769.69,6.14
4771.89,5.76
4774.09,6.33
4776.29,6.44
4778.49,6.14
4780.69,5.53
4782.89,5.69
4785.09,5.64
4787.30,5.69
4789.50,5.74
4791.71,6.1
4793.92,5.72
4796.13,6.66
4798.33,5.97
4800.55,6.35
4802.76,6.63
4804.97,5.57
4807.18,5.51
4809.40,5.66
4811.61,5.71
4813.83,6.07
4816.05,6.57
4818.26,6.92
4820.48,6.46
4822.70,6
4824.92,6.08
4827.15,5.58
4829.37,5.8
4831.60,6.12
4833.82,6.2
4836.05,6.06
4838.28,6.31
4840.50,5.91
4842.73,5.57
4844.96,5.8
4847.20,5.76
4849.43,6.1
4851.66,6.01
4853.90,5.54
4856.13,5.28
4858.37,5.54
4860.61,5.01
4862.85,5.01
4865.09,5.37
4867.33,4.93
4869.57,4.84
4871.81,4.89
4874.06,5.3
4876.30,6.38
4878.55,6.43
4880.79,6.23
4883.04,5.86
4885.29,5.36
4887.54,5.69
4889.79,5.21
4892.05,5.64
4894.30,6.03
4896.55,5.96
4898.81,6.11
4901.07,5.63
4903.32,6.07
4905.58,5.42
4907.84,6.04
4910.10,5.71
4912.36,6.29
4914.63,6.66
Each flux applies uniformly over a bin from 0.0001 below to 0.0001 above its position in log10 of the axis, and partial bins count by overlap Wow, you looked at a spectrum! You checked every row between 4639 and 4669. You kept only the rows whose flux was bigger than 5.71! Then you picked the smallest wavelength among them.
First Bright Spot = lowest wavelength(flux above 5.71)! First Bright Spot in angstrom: 4643.98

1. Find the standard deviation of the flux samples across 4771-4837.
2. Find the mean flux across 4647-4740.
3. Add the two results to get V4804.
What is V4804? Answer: 6.1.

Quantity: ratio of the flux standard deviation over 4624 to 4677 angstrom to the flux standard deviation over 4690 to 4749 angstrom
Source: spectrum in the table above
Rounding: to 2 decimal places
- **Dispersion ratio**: 1.09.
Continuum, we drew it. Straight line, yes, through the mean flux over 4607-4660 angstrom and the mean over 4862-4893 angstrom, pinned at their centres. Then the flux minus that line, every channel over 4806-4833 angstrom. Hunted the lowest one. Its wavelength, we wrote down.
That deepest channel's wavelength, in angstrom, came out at 4807.18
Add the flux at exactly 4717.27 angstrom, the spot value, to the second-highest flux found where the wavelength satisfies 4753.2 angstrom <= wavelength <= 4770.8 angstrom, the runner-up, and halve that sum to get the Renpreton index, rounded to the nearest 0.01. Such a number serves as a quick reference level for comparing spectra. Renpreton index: 5.91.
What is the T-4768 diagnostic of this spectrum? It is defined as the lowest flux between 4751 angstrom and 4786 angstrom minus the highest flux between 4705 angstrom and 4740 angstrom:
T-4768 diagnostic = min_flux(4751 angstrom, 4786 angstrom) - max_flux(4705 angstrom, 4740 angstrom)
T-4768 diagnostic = -1.26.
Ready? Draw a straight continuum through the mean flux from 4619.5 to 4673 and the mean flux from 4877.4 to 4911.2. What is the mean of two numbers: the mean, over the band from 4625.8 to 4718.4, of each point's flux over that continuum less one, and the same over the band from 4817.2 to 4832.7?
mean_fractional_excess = 0.030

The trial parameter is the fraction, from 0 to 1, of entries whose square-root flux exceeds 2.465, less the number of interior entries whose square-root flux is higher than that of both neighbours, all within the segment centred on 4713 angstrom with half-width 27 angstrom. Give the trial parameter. -6.8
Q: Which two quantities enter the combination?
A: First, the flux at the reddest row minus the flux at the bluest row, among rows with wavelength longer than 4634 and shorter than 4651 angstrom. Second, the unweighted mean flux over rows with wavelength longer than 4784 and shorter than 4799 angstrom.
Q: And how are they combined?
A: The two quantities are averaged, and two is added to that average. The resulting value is 4.7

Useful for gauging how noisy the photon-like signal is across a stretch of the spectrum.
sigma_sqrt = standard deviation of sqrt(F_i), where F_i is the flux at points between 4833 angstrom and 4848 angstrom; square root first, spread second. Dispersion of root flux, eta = 0.05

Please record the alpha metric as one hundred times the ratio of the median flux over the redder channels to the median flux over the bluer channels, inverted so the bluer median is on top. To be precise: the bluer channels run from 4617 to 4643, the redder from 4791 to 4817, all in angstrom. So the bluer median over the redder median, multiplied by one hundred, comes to 96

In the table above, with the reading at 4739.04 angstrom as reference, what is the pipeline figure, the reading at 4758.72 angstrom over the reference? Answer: 1.01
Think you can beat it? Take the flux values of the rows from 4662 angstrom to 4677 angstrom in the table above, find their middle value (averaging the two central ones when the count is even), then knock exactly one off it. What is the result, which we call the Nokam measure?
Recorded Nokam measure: 4.3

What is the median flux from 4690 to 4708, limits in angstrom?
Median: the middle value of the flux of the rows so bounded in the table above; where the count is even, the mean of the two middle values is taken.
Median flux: 5.75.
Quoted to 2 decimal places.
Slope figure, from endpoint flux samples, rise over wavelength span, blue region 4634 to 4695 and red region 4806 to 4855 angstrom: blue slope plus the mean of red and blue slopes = 0.00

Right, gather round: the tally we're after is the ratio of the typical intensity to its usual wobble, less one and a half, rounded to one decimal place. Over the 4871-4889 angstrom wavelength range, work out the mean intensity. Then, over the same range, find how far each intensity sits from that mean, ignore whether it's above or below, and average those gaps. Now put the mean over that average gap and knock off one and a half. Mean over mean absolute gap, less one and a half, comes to 11.1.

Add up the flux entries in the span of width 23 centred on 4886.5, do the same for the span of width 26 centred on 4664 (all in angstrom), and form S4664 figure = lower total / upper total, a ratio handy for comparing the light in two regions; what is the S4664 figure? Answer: 1.2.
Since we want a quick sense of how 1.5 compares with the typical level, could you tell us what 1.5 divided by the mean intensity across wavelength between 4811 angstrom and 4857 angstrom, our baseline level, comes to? 0.250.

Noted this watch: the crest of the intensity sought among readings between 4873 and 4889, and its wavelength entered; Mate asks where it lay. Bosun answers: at 4878.55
